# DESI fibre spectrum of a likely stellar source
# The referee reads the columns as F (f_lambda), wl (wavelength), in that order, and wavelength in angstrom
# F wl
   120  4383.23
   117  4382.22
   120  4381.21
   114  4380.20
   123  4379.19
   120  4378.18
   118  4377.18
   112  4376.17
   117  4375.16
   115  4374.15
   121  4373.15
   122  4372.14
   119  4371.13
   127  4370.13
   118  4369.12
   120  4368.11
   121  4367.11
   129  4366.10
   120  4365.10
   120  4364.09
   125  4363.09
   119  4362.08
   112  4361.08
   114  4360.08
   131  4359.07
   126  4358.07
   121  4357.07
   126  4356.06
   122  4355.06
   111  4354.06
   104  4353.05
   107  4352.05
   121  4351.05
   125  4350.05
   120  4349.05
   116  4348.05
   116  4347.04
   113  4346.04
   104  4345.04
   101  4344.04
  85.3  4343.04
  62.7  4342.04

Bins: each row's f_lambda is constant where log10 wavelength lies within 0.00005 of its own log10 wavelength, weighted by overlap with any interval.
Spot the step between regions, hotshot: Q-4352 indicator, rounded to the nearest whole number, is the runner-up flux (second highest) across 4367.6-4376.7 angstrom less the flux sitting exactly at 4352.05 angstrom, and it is 15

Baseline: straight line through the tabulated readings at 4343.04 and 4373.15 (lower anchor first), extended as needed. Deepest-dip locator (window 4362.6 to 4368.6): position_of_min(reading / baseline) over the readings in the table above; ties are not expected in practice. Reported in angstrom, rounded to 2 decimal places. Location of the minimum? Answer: 4368.11 angstrom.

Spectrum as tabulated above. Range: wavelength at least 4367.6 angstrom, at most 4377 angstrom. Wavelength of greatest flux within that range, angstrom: 4370.13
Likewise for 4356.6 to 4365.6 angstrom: 4359.07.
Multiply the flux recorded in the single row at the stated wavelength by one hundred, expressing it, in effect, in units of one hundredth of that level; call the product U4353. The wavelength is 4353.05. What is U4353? 10400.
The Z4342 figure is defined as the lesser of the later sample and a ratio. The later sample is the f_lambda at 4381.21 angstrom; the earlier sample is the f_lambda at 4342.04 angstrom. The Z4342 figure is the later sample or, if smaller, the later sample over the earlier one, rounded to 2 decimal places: 1.91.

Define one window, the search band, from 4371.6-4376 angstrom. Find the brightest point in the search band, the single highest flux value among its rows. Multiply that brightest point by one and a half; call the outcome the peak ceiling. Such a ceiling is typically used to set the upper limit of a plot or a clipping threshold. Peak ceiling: 183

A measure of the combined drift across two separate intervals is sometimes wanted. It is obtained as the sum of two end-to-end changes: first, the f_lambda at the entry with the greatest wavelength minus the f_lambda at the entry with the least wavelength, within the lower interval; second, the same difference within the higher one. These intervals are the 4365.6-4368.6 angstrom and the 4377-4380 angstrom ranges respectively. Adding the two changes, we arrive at -4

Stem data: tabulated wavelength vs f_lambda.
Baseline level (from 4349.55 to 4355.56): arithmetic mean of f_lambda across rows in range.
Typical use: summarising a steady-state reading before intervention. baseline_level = 115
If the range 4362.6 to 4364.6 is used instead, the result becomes 122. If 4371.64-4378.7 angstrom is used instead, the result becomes 118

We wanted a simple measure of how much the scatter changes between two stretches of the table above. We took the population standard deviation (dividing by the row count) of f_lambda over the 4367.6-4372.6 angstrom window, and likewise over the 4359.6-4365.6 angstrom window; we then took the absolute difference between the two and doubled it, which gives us 2.2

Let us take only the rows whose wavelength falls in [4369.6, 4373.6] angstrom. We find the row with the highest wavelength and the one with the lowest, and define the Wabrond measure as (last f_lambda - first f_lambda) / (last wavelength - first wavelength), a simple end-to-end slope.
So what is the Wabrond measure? -2.0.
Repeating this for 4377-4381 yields -1.3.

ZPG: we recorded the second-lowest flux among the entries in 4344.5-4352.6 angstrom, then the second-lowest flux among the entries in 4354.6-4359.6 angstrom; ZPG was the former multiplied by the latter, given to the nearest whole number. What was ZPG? 13054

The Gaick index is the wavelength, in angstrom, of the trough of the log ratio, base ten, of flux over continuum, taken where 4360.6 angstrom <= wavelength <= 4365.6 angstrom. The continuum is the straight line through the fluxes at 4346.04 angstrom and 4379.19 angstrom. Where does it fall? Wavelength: 4361.08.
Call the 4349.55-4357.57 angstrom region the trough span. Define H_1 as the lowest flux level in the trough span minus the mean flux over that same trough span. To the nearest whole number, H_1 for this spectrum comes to -13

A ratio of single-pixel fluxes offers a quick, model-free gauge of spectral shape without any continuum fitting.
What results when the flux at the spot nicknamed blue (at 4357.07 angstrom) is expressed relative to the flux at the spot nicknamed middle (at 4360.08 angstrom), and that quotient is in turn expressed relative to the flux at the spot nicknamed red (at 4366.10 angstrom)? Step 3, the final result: 0.0082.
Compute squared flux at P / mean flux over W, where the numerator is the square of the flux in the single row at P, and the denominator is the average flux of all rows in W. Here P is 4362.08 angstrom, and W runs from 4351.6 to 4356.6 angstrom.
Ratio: 124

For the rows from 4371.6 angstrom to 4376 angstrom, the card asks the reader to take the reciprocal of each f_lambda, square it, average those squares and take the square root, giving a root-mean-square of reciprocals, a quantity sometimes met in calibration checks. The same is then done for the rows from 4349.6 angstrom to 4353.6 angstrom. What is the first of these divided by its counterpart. 0.95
